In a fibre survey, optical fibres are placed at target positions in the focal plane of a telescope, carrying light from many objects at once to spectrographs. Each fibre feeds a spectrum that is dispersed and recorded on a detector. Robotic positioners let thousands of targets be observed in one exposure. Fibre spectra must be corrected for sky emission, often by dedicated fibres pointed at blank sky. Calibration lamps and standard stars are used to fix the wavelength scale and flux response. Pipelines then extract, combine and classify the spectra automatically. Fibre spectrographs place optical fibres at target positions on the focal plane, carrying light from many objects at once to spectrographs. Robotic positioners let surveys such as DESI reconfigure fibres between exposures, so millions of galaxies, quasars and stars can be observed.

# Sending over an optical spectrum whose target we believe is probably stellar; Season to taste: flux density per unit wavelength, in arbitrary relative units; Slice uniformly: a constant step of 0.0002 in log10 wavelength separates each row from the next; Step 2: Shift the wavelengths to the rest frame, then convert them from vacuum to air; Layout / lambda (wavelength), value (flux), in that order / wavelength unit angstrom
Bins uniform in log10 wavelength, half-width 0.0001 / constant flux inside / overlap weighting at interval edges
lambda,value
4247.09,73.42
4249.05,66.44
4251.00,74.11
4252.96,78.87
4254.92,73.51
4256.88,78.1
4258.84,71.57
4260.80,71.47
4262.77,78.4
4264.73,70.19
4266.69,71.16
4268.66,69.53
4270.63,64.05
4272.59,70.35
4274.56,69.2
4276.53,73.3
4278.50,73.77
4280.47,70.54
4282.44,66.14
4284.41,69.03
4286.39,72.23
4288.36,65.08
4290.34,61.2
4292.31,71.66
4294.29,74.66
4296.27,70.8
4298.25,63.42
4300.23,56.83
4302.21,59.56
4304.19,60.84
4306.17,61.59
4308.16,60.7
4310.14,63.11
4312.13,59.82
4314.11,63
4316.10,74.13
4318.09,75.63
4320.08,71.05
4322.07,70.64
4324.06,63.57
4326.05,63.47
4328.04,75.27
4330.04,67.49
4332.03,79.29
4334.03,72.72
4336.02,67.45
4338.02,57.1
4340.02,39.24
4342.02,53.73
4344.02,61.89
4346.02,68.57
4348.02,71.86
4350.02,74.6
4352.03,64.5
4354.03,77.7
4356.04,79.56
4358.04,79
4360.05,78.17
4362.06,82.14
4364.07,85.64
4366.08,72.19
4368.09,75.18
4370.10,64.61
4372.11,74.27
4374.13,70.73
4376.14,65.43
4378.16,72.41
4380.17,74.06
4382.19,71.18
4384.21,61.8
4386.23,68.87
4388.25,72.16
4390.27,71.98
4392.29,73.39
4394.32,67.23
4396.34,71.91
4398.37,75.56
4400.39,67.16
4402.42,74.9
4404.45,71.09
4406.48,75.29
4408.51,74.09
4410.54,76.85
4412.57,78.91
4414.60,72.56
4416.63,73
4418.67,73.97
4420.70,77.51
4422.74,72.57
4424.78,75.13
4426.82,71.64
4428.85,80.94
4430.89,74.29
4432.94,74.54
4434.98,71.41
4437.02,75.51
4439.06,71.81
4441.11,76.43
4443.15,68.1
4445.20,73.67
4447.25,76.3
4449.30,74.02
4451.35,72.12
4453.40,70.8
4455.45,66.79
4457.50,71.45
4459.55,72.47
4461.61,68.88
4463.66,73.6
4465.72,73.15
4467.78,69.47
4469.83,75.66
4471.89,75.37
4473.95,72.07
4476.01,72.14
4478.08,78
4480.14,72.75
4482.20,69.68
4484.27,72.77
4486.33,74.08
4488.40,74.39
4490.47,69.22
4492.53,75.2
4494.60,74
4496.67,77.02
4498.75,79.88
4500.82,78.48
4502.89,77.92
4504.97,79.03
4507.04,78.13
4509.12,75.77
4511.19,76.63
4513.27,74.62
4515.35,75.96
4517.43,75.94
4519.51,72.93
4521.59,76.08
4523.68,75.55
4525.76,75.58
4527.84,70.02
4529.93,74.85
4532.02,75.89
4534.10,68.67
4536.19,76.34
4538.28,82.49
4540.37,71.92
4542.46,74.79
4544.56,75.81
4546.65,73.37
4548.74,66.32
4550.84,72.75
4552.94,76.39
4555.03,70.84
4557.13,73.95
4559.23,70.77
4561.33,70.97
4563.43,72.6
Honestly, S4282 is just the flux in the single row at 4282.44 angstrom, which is 66.14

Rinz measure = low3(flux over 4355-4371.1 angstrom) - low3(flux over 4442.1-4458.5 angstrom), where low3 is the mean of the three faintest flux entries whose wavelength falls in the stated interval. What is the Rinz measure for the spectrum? 2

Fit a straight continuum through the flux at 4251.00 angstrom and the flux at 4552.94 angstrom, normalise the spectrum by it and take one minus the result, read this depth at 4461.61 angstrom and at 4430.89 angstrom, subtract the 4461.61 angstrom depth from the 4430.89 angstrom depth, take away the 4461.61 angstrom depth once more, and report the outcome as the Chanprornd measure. -0.16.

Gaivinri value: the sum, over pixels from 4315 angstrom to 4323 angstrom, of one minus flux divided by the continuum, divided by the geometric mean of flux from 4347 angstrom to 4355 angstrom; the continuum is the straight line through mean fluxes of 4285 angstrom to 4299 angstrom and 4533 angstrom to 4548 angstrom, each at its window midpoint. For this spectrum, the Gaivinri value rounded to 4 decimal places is -0.0030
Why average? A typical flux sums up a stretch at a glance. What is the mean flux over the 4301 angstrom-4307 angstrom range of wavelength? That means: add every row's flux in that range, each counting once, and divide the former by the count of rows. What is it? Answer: 61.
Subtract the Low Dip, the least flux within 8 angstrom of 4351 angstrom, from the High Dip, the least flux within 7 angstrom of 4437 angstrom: 6.2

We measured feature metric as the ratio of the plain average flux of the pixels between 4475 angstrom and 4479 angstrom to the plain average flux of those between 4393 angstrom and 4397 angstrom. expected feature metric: 1.08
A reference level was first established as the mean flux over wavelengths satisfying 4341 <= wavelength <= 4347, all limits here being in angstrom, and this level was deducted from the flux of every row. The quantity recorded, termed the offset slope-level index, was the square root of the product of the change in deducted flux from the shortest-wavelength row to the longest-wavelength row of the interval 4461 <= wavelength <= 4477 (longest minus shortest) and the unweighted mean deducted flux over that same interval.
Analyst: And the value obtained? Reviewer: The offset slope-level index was 6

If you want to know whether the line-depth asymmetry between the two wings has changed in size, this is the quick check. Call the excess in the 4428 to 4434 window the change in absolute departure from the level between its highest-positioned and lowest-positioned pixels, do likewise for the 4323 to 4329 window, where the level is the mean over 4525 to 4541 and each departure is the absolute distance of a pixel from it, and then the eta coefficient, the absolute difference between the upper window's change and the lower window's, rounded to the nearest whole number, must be 4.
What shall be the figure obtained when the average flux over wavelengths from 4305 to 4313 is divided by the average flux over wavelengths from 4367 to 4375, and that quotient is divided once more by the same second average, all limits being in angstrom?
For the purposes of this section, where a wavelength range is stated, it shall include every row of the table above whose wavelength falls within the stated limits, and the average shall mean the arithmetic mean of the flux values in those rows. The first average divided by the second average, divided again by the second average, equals 0.0121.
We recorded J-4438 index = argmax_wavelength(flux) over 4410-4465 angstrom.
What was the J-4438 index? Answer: 4428.85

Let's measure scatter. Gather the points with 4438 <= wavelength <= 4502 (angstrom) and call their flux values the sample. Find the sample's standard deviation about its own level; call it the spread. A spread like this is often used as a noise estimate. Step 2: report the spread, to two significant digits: 3.1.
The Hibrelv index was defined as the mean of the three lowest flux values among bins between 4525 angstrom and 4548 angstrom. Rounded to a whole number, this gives 70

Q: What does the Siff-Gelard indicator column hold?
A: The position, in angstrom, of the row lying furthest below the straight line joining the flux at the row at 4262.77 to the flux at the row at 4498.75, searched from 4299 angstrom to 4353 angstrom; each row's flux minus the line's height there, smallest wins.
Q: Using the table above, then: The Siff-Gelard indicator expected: 4340.02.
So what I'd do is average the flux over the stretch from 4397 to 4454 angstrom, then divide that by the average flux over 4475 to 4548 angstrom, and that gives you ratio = 0.99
